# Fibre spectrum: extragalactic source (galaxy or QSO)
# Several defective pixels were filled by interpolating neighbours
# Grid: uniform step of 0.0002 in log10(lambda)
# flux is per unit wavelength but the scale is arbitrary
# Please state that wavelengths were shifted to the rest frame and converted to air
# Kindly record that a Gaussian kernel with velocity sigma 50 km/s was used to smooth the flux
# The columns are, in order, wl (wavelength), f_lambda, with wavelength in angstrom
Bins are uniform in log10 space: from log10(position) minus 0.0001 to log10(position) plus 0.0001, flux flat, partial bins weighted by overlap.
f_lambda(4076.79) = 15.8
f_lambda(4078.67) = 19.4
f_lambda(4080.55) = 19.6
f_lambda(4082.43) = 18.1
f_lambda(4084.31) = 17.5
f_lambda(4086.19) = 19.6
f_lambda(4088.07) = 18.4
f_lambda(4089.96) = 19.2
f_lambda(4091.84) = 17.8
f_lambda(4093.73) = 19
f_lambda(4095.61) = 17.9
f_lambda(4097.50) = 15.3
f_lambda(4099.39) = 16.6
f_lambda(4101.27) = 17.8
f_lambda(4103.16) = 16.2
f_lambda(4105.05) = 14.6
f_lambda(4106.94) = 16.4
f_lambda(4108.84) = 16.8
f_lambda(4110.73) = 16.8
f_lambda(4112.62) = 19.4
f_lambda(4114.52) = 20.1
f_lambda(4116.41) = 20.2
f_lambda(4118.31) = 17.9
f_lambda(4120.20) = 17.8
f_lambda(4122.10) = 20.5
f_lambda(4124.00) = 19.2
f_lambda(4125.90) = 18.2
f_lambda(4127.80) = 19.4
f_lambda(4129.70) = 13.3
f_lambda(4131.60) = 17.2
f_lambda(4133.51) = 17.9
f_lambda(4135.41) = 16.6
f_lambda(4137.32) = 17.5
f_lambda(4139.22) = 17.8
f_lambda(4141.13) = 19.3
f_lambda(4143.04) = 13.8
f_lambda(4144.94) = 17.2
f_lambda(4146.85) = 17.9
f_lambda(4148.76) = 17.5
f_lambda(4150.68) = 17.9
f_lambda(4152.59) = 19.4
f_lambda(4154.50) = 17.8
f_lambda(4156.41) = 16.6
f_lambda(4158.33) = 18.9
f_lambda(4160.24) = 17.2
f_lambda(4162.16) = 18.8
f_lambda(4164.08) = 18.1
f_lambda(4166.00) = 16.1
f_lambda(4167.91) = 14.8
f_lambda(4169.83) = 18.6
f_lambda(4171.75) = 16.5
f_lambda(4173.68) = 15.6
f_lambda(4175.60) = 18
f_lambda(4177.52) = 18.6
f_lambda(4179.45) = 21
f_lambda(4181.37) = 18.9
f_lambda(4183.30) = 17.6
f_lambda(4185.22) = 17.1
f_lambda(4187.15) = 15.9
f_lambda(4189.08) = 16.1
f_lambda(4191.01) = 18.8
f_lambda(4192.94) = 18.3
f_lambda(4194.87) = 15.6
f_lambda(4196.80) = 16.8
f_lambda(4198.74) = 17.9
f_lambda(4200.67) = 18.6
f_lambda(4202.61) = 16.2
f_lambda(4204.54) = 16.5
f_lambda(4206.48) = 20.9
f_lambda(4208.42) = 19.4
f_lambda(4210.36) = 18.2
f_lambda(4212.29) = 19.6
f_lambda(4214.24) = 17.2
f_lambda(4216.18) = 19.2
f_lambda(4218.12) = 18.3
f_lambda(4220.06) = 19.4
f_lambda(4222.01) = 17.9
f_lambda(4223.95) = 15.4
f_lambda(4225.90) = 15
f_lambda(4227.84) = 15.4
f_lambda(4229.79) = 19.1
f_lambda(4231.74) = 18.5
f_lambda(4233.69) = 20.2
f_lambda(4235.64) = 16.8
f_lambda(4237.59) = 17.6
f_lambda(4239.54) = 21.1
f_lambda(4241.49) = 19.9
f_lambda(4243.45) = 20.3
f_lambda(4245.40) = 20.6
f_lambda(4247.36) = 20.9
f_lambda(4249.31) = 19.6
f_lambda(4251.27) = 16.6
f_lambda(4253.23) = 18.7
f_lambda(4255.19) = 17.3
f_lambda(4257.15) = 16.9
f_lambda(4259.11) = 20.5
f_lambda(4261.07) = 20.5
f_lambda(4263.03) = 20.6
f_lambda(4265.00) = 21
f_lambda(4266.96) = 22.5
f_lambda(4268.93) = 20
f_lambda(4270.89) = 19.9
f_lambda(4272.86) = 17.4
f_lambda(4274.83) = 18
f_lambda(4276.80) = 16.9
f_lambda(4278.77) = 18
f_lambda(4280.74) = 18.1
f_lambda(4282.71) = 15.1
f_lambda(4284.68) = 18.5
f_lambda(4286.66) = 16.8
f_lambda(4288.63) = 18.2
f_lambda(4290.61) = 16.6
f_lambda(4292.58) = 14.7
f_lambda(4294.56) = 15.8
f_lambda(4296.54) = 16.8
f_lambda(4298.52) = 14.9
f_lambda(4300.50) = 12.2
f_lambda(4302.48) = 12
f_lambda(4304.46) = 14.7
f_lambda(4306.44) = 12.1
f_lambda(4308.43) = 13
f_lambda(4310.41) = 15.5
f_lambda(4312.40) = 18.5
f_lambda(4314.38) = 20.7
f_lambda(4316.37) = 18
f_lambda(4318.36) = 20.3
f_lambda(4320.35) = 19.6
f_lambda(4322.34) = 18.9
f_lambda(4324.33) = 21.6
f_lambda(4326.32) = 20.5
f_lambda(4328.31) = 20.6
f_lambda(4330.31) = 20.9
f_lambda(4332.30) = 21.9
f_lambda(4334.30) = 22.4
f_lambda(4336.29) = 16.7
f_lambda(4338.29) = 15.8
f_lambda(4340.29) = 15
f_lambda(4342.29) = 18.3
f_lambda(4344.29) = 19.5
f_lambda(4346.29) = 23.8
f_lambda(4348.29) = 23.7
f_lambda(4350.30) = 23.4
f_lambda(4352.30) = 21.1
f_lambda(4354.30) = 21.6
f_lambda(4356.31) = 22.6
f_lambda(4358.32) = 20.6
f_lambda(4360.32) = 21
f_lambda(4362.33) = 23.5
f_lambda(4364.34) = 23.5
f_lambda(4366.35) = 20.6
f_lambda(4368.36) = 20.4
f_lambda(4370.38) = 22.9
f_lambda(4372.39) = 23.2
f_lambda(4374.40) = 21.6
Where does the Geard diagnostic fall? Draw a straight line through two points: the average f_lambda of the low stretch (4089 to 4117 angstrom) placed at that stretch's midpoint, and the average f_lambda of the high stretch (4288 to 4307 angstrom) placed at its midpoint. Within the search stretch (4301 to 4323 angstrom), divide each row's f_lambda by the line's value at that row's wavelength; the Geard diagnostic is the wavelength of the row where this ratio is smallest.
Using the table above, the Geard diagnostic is 4302.48 angstrom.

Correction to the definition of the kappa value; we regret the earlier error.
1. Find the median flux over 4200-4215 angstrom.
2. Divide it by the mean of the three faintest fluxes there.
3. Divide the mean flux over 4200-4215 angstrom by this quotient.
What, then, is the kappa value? 16.6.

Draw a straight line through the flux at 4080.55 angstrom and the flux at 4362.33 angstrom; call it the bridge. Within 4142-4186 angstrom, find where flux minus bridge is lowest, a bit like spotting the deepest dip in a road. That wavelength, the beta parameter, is 4143.04 angstrom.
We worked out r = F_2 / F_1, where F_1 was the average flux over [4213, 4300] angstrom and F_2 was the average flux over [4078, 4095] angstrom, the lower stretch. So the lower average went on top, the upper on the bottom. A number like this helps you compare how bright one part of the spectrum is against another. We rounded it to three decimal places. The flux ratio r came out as 1.027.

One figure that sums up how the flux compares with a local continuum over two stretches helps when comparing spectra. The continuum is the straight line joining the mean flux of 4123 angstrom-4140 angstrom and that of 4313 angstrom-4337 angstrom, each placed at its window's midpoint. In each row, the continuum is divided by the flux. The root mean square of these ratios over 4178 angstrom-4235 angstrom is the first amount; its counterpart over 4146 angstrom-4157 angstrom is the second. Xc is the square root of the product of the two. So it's 1.02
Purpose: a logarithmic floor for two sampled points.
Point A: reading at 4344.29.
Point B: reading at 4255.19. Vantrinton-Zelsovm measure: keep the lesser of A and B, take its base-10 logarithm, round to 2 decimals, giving 1.24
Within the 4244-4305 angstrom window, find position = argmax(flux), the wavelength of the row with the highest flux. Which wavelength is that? 4266.96 angstrom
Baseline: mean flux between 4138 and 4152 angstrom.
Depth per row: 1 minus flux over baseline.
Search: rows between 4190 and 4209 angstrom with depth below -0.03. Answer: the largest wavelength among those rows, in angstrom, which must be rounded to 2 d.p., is 4208.42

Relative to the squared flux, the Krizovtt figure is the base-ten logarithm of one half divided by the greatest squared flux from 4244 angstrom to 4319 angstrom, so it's -3.01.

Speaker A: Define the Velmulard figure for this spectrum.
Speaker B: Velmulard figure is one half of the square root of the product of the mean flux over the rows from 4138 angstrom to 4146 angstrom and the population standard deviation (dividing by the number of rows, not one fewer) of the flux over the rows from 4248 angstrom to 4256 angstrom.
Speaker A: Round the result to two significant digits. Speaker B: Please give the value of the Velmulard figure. 2.2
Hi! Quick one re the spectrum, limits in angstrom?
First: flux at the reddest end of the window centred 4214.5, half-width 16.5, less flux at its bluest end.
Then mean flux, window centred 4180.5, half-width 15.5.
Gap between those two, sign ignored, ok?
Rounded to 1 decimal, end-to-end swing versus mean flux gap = 16.1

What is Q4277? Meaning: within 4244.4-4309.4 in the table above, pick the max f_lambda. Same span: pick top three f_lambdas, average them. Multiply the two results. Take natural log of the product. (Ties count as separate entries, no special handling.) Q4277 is 6.18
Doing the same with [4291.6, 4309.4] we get 5.58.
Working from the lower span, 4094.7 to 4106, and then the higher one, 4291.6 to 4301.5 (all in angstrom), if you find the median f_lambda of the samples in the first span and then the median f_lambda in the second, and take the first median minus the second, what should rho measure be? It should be 1.5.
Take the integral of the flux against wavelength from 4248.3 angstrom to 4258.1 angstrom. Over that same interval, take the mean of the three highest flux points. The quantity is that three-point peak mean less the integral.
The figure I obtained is -156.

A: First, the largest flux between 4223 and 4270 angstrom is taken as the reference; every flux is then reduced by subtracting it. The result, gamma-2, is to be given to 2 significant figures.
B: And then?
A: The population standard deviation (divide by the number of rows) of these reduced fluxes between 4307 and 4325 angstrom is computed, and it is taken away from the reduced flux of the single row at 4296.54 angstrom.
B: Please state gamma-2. -8.3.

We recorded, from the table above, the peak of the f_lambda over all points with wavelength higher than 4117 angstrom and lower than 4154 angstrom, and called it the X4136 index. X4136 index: 20.5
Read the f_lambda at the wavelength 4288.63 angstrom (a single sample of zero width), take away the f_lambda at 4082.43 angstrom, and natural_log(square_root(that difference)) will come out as -1.2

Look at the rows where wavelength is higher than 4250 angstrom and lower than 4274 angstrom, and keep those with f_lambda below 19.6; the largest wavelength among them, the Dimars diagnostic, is 4272.86 angstrom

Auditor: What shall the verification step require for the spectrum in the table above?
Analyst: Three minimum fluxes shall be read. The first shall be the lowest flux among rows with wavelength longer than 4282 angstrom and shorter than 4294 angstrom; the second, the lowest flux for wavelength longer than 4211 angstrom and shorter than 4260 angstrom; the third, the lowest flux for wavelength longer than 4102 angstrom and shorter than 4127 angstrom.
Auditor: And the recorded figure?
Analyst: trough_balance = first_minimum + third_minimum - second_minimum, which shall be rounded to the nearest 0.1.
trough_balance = 14.3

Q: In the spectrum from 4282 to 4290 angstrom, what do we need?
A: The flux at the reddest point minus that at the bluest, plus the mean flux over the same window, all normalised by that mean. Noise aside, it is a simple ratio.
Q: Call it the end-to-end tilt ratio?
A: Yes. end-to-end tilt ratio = 1.2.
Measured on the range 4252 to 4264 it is 1.1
